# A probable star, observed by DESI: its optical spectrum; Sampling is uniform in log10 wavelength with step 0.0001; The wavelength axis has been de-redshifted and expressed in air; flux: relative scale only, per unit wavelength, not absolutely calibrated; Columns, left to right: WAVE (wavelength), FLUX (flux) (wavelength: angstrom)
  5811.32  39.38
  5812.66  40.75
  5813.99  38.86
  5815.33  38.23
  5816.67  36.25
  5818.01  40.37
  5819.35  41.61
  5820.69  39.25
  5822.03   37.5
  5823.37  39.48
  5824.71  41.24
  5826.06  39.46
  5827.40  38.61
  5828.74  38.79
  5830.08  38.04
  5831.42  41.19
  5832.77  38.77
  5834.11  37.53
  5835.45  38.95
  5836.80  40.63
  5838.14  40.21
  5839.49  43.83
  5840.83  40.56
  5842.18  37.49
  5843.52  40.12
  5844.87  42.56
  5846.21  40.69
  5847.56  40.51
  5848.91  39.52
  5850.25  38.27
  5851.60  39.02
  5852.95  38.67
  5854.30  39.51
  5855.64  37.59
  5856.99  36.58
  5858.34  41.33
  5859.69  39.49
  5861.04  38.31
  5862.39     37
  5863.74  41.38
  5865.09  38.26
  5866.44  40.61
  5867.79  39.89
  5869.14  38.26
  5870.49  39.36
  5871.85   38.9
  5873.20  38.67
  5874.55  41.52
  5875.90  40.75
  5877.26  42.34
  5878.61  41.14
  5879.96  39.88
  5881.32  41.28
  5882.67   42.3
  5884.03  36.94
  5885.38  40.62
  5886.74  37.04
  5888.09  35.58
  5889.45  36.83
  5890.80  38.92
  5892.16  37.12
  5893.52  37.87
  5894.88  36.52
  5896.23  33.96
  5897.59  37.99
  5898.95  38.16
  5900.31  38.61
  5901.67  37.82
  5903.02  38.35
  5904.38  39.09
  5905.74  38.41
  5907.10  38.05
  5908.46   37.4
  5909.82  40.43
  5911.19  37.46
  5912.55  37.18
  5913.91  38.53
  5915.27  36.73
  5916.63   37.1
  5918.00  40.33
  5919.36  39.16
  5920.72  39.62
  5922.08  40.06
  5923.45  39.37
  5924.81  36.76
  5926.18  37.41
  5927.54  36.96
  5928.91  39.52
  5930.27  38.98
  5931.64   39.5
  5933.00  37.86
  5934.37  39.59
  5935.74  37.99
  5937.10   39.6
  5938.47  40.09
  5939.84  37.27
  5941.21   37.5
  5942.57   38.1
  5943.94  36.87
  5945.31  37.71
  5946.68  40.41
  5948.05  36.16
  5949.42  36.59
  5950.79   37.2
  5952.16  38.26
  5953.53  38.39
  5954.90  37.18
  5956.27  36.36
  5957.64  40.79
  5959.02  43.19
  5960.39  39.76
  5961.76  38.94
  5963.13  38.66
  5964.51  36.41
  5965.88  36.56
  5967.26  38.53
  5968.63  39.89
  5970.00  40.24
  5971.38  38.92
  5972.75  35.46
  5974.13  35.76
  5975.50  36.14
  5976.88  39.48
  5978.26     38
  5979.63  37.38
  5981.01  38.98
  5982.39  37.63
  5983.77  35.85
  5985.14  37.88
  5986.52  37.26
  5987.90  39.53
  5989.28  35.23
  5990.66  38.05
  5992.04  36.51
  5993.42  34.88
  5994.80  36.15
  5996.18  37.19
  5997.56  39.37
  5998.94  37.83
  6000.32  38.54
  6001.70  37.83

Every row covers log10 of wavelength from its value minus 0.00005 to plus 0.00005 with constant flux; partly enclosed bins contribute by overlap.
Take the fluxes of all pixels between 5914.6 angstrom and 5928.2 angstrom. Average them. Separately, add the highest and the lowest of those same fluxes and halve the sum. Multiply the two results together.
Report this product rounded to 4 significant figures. 1478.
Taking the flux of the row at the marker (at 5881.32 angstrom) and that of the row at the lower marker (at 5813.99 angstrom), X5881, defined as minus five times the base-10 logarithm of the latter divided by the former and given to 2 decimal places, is 0.13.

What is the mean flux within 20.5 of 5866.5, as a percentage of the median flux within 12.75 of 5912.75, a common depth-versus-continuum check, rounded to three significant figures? 103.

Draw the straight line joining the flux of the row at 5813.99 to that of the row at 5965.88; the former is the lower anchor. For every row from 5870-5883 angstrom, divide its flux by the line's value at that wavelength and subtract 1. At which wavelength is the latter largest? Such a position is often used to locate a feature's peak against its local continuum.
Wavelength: 5882.67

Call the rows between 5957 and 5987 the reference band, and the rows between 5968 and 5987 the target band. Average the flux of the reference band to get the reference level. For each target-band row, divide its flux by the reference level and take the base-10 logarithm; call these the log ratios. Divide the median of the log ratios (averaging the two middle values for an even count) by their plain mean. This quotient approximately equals 1.0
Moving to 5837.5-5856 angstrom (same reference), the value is 1.0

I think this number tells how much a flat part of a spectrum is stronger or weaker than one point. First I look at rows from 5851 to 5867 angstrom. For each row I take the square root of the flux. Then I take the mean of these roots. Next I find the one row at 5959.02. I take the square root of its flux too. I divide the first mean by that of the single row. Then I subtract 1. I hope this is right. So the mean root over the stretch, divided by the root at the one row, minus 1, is -0.05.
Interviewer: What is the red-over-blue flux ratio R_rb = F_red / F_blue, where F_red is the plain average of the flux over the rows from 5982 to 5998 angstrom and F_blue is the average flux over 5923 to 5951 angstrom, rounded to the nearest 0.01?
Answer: 0.97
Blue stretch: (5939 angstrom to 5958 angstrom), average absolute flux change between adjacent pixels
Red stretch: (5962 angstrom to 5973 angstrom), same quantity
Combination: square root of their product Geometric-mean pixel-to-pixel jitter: 1.5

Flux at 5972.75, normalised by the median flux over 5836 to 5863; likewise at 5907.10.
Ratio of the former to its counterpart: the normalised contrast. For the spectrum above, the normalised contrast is 0.93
